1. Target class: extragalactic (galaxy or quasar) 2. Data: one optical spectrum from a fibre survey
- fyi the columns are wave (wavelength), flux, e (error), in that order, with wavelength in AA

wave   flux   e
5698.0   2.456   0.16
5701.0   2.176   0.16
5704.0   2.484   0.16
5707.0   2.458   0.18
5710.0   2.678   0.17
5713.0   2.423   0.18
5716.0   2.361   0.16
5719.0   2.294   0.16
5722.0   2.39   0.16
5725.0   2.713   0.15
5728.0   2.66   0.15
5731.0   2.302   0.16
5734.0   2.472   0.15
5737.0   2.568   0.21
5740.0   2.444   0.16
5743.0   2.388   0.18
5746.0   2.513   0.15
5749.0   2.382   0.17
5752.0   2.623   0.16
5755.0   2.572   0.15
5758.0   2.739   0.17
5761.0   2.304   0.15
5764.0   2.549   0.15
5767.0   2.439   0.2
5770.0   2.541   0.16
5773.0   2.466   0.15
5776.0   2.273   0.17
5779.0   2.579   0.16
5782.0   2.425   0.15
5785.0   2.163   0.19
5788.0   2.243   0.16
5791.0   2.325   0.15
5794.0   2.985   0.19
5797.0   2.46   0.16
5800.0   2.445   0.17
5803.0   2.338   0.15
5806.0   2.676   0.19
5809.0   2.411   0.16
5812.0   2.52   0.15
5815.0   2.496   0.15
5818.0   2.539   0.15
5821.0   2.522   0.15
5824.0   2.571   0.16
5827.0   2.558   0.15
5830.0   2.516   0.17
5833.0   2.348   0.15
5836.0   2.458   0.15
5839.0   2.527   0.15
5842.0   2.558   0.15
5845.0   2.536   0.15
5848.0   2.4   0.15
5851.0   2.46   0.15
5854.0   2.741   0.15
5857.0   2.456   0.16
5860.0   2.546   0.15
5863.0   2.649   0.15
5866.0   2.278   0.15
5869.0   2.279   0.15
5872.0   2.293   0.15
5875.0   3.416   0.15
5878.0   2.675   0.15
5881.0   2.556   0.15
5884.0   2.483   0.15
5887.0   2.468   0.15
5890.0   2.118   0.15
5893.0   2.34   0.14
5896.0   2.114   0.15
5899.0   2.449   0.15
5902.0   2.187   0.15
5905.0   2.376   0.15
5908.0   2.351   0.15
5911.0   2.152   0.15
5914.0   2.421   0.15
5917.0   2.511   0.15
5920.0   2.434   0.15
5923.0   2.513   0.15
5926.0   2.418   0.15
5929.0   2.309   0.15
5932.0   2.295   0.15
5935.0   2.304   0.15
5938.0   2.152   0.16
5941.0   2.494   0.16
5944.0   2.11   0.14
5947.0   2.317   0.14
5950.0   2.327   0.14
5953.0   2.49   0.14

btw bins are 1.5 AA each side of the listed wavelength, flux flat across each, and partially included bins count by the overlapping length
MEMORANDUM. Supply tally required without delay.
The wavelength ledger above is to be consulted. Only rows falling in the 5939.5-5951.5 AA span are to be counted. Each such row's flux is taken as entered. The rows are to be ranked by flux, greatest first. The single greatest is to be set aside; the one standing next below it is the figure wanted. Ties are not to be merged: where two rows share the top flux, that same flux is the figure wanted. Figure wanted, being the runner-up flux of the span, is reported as 2.327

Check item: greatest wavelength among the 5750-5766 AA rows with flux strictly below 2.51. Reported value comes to 5761.0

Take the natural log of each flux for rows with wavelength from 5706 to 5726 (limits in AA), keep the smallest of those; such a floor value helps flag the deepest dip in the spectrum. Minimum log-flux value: 0.830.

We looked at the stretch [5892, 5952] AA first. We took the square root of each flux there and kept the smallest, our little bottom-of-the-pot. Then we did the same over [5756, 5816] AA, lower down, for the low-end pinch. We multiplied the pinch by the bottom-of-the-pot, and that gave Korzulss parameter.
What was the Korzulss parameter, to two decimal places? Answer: 2.14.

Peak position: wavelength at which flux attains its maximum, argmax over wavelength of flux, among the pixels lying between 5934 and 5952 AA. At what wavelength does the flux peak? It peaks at 5941.0 AA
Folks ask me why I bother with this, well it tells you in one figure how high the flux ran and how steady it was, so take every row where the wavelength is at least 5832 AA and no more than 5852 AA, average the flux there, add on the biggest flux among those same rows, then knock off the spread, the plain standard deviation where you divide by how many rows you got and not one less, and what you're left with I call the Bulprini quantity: 4.96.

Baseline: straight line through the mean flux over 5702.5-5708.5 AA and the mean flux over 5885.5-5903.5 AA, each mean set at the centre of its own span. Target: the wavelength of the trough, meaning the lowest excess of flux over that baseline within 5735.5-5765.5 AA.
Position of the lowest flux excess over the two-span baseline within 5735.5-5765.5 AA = 5761.0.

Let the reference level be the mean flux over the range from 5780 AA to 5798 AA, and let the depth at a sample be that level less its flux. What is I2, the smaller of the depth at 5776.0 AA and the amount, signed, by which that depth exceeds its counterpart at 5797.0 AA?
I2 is 0.16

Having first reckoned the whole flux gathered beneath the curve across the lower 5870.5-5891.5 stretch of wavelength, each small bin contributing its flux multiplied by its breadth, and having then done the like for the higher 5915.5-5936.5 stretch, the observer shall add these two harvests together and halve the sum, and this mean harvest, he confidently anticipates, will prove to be 52.2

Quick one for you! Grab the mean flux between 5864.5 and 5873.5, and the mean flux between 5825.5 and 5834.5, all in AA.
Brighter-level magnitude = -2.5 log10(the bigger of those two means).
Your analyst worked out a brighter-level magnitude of -0.98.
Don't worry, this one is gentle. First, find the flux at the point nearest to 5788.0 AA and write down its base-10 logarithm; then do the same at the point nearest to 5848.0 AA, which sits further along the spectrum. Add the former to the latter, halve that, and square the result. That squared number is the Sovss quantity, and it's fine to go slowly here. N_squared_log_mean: 0.13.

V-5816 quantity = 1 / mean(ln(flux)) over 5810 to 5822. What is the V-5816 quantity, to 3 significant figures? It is 1.08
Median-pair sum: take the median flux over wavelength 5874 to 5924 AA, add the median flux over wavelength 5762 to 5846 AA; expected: 4.94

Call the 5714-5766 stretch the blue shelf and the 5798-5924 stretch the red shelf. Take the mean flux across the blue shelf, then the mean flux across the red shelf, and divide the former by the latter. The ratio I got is 1.01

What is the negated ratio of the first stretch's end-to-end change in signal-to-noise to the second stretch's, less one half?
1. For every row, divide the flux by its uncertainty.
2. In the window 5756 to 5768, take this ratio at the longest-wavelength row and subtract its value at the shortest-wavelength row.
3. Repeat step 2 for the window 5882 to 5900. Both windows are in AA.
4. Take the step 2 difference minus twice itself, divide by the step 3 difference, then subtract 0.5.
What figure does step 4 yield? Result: -18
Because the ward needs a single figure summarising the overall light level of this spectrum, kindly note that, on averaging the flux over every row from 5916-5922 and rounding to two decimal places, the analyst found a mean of 2.47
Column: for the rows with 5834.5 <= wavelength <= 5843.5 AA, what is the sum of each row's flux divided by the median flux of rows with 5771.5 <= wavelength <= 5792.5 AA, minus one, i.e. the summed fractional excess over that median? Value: 0.24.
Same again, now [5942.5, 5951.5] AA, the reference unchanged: -0.10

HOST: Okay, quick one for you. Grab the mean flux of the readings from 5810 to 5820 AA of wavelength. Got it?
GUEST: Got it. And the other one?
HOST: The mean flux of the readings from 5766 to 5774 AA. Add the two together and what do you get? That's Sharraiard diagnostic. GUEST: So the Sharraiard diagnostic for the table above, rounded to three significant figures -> 5.00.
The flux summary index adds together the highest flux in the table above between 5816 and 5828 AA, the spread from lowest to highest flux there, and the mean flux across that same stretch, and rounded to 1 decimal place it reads 5.2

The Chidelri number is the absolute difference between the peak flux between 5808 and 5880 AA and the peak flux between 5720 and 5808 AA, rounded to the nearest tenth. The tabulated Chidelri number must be 0.4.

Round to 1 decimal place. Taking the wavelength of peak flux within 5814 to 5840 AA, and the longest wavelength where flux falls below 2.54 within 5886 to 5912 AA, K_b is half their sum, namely 5867.5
